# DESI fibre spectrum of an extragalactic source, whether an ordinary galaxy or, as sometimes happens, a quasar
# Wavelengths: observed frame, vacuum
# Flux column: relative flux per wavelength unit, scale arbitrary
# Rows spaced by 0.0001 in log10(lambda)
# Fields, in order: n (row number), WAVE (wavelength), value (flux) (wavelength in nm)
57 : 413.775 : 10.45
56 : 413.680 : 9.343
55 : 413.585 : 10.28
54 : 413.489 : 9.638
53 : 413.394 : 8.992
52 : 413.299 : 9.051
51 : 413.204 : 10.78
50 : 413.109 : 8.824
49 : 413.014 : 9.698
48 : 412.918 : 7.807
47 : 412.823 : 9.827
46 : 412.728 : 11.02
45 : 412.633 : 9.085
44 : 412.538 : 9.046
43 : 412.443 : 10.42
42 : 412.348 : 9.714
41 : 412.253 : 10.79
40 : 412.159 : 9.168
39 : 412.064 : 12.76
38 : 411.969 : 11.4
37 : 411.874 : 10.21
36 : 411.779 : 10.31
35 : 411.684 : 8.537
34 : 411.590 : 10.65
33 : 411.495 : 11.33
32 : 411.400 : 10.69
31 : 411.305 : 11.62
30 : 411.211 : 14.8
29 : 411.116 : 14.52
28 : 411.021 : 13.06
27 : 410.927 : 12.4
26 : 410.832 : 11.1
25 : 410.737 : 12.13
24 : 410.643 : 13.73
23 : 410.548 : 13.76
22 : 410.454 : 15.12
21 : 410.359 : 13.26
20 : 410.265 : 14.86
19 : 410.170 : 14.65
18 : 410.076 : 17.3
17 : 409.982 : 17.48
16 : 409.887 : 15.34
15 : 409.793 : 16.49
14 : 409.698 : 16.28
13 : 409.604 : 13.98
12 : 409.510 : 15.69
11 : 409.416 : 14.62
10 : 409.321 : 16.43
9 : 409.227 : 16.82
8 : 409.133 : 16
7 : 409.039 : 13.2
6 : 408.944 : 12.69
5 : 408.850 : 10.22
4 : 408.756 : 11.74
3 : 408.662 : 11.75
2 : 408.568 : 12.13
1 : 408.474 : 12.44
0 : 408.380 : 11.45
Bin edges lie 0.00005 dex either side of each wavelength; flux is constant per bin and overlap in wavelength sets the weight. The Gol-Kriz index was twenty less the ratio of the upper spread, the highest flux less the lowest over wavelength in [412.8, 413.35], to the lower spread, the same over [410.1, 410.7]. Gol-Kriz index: 18.4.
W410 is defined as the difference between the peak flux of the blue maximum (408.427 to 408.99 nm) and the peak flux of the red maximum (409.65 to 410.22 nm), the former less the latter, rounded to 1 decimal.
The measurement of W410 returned -4.8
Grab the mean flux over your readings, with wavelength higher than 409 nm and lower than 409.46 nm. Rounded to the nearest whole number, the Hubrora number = 15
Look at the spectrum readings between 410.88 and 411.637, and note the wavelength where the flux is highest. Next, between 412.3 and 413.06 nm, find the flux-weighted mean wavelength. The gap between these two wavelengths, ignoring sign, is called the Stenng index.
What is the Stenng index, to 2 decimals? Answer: 1.46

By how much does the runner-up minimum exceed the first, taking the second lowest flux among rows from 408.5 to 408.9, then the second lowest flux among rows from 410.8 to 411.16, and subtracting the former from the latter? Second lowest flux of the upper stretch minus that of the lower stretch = 0.7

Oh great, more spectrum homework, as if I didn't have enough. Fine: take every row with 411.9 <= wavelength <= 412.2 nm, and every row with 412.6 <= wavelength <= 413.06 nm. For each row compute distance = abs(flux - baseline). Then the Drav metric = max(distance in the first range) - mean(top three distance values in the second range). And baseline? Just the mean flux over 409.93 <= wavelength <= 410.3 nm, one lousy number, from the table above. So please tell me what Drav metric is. -0.3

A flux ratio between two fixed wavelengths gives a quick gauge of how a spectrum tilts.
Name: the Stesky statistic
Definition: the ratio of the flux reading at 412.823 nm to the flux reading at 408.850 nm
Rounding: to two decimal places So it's 0.96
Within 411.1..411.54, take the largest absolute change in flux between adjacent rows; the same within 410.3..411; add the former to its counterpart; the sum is 5.0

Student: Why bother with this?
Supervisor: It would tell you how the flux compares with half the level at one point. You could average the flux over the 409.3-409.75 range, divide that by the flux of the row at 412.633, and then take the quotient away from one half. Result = -1.2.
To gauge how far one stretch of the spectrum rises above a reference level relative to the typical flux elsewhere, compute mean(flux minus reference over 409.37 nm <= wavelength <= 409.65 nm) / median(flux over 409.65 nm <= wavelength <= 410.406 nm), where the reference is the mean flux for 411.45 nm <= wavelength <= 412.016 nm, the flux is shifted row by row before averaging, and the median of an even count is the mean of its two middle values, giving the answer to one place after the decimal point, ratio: 0.3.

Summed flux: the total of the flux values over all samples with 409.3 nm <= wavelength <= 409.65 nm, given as 61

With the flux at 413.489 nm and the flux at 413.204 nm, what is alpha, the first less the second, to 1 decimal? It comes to -1.1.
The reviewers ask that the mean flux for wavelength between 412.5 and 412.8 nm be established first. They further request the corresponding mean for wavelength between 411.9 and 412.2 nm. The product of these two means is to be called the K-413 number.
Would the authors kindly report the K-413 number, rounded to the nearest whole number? 108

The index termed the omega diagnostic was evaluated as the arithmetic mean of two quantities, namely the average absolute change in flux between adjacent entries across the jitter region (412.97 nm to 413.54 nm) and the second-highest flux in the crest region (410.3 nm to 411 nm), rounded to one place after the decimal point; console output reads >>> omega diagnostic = 7.4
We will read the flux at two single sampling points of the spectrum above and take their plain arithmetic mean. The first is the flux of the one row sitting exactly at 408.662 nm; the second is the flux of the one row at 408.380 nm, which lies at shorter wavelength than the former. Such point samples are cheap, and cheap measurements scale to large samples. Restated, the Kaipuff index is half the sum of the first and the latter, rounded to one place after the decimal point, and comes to 11.6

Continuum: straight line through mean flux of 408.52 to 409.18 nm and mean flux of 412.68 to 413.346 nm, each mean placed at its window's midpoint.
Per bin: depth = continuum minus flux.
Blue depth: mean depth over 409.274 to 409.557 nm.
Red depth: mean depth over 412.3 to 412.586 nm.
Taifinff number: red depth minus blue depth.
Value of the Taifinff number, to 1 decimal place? 3.7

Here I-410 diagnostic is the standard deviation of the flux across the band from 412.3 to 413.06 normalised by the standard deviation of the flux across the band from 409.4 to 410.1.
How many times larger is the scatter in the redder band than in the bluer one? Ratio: 0.8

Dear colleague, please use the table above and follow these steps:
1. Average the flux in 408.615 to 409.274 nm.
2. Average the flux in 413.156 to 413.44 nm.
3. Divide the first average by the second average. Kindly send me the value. 1.37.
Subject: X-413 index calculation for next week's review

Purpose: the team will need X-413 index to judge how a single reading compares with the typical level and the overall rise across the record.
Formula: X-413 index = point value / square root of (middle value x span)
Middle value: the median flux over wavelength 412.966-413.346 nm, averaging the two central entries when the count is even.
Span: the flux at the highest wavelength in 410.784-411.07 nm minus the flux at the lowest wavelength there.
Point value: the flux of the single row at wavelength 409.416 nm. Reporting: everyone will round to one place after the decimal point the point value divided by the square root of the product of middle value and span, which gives 3.4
